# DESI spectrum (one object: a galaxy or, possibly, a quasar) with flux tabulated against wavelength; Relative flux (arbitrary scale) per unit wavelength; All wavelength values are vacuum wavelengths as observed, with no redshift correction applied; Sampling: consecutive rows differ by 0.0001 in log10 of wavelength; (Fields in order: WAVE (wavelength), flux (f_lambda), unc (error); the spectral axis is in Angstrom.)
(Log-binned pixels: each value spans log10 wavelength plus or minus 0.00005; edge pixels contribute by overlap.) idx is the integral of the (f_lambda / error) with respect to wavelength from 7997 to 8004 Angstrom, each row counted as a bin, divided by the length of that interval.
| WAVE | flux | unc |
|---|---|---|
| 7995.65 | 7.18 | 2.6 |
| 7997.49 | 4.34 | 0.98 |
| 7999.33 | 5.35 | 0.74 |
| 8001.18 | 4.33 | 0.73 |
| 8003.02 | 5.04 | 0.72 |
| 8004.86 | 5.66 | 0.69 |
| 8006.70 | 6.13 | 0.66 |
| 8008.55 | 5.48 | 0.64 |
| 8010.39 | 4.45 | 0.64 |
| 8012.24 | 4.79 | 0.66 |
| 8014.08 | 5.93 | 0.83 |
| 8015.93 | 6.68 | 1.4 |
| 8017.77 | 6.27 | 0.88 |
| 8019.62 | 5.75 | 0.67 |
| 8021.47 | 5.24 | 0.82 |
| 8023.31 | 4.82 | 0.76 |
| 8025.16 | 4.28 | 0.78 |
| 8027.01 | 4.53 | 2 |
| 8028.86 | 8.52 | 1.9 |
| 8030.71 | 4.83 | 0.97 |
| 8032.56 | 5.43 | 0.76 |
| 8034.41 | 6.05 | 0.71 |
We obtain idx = 6.3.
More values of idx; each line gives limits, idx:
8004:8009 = 8.7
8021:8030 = 4.9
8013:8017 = 6.1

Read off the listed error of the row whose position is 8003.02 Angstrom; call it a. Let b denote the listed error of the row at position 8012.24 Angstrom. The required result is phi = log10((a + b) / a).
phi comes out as 0.283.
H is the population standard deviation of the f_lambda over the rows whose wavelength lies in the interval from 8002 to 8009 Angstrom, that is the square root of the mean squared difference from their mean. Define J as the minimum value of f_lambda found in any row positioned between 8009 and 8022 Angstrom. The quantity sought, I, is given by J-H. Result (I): 4.06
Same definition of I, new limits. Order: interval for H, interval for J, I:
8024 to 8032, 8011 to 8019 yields 3.06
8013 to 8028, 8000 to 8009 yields 3.53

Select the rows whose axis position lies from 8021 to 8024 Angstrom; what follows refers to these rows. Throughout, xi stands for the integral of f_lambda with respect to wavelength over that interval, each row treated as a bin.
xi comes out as 15.1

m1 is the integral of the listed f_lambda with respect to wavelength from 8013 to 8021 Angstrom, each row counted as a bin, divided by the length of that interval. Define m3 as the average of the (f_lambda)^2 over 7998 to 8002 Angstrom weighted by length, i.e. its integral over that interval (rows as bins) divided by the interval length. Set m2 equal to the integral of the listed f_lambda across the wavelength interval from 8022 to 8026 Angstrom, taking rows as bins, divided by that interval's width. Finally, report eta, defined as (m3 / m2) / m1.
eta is 0.83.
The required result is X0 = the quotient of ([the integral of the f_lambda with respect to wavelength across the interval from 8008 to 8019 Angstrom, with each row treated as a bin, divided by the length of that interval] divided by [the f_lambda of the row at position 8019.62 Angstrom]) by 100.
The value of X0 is 0.0098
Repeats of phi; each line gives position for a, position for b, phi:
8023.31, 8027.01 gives 0.560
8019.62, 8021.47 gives 0.347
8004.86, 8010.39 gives 0.285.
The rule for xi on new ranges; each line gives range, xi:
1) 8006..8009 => 17.5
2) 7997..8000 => 14.6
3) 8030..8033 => 15.3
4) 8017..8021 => 23.6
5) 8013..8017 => 25.0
